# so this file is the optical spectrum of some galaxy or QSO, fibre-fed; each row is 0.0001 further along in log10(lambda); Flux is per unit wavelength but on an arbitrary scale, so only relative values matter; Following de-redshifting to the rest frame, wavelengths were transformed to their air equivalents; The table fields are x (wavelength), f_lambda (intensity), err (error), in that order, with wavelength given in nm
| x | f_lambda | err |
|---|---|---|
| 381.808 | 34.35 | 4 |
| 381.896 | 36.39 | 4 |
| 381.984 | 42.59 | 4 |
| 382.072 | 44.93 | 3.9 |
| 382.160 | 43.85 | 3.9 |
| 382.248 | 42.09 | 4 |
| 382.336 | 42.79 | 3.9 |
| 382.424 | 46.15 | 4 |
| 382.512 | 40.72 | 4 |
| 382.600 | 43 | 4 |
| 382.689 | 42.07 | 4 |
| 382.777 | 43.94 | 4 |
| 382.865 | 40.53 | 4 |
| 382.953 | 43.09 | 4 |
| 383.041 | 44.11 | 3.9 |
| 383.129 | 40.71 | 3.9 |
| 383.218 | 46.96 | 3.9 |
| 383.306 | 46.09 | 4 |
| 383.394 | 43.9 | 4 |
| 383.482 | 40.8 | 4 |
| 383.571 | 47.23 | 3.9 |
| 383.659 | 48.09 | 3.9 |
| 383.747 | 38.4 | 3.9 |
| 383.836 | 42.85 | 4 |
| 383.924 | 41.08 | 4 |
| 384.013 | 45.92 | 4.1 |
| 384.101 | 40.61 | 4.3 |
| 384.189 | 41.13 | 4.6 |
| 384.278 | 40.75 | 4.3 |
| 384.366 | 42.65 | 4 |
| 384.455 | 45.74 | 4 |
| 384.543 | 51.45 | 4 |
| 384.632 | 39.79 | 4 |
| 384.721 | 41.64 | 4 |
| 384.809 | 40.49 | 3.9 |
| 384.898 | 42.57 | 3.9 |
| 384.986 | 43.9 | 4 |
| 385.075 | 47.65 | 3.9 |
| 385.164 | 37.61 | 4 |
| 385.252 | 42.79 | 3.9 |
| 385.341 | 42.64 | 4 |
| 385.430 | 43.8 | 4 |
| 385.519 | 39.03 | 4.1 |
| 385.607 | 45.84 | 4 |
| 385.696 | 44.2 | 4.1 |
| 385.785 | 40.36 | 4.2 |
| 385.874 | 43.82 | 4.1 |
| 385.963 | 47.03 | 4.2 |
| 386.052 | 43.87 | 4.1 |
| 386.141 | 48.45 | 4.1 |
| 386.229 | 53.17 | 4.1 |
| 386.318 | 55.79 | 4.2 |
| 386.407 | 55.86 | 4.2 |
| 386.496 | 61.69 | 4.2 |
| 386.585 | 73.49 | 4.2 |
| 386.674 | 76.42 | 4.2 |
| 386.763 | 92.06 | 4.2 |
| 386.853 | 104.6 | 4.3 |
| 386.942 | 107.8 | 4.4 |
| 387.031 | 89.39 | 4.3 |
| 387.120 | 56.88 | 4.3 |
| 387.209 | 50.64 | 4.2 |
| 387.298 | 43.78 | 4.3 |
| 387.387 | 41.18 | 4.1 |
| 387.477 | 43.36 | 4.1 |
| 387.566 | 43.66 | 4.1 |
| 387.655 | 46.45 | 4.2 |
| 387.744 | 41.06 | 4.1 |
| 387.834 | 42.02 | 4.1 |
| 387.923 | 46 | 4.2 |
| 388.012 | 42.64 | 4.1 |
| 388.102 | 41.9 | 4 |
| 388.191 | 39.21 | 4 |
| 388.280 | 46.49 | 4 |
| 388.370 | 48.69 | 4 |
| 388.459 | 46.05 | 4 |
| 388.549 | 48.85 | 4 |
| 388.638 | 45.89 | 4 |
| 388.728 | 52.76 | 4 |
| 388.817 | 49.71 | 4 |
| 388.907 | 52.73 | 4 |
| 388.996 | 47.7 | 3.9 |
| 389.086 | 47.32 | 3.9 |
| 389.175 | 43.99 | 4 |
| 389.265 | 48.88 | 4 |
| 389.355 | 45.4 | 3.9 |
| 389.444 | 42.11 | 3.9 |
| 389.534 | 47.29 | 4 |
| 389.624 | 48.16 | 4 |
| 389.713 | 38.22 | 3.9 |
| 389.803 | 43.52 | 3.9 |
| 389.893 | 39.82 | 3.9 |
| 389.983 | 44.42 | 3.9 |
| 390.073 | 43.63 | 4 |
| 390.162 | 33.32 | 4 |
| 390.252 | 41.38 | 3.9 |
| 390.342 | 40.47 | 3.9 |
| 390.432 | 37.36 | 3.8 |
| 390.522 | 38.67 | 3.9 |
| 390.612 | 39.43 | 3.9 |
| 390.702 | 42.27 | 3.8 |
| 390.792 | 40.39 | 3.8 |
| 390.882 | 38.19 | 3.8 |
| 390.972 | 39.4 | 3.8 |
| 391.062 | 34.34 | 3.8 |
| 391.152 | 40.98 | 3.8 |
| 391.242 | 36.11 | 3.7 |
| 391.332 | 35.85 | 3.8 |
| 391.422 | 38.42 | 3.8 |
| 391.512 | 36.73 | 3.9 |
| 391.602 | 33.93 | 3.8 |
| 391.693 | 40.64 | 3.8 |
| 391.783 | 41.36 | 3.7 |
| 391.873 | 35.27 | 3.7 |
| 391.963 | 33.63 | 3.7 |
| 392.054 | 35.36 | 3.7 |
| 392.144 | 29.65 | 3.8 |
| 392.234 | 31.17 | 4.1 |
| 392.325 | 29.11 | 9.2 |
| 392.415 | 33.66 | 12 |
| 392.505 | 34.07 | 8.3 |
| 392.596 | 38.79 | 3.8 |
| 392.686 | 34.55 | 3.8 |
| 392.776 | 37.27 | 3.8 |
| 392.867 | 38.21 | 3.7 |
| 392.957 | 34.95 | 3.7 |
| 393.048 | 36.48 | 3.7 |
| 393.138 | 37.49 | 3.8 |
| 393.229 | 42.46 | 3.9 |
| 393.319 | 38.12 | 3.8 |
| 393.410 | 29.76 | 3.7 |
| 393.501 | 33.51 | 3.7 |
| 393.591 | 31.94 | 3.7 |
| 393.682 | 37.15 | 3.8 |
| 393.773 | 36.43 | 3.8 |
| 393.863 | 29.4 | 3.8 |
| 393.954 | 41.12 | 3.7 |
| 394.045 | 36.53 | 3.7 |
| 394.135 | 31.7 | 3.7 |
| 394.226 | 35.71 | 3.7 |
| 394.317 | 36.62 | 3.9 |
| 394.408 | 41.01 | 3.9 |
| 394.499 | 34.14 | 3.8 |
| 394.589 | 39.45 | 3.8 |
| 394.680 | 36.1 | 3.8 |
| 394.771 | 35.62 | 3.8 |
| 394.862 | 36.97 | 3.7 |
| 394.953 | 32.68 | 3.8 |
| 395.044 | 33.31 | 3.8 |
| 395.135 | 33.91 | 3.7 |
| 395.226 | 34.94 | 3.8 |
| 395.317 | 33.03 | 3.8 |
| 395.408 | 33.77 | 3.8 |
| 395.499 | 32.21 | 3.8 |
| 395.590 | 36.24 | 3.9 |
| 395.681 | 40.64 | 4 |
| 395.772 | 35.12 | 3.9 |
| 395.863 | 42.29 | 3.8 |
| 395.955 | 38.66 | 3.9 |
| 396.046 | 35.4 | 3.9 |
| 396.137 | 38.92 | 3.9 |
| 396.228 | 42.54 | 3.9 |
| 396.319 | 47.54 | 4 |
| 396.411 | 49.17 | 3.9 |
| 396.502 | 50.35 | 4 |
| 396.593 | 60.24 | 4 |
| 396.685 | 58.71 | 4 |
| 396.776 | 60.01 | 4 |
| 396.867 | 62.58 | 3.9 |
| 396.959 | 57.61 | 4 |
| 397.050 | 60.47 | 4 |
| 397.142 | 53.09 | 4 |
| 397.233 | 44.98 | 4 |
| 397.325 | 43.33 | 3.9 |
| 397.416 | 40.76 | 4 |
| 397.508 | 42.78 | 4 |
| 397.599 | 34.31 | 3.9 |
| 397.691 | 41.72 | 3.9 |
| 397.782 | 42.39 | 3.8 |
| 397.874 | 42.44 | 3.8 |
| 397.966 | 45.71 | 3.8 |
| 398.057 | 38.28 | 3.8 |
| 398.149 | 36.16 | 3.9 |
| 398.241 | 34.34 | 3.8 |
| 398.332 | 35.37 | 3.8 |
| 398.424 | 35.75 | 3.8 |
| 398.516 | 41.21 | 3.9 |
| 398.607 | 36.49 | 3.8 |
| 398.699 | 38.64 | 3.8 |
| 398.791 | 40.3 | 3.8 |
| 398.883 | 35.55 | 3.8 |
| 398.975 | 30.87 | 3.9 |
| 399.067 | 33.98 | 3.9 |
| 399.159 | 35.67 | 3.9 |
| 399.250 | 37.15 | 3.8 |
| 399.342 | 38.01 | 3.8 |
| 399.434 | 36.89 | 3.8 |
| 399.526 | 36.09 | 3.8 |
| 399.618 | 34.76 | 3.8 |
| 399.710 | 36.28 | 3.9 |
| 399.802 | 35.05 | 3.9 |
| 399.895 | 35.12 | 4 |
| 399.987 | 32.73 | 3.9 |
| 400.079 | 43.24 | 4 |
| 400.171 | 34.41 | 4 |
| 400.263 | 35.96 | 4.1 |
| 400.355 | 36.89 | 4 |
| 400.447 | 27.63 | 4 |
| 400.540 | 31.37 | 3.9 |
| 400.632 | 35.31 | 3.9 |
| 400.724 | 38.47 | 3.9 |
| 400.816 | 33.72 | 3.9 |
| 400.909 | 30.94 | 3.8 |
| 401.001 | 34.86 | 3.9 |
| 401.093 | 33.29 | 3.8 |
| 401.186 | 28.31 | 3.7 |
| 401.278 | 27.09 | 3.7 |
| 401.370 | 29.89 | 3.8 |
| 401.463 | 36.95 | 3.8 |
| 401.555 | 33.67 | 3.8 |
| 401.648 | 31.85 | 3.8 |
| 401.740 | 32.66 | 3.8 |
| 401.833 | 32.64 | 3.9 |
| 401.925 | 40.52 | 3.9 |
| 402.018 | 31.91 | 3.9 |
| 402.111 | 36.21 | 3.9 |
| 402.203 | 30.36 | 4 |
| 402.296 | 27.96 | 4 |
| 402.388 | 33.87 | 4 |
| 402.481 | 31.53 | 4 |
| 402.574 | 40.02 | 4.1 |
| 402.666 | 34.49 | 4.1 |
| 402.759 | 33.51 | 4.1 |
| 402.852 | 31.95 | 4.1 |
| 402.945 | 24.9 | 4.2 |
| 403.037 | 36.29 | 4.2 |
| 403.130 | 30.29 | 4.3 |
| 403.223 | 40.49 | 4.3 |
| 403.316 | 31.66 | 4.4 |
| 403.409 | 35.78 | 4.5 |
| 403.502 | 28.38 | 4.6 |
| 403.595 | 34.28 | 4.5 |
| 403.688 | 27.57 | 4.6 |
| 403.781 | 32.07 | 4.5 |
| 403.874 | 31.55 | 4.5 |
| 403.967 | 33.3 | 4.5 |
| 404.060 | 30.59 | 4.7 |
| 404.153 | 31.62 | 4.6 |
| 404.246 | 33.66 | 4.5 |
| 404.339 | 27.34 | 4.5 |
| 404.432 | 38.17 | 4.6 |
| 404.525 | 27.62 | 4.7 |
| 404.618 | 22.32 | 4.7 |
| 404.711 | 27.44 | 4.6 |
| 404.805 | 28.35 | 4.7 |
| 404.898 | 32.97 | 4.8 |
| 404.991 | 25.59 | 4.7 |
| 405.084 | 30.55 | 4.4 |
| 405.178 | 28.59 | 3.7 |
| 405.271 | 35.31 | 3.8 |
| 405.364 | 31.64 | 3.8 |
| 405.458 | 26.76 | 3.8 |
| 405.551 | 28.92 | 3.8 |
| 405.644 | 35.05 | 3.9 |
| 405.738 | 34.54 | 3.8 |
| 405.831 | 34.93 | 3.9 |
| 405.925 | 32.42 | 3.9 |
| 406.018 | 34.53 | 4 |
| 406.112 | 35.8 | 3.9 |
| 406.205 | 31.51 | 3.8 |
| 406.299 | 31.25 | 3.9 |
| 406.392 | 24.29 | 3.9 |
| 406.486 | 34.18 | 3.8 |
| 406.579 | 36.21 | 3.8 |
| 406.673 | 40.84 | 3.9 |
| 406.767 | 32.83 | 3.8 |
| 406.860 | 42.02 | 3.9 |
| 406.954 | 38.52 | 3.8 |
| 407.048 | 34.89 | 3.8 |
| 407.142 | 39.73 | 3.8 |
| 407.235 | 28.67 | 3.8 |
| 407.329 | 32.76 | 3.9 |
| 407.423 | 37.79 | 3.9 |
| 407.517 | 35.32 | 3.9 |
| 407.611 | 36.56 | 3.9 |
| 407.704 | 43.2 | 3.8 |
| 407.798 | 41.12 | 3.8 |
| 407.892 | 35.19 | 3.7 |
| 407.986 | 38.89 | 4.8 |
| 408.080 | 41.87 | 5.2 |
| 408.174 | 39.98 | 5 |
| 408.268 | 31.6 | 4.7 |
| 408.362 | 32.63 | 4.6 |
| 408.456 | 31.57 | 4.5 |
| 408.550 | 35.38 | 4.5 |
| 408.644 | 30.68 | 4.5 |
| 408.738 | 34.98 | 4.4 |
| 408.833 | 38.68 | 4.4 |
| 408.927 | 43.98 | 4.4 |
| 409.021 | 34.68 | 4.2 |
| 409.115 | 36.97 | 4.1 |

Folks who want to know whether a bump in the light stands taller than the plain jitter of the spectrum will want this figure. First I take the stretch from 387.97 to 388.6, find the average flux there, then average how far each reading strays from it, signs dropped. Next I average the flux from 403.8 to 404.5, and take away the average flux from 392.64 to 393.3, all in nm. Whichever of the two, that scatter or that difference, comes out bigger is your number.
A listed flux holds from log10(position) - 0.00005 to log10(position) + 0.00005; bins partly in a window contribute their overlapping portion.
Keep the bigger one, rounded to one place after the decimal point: 3.1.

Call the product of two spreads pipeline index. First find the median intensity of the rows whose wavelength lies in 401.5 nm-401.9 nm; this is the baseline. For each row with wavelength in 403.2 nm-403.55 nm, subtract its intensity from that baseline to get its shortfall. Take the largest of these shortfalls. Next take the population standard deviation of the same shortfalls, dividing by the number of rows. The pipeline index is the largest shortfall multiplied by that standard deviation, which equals 19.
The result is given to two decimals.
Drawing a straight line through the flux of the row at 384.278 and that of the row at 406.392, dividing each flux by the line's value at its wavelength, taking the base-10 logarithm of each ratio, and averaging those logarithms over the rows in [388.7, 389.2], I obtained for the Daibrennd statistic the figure 0.12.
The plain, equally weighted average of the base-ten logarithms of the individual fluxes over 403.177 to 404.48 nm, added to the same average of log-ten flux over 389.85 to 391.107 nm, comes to 3.11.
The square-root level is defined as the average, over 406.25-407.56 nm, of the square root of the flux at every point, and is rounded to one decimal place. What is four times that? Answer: 23.6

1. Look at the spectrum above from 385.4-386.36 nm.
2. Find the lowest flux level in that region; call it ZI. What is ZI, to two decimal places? 39.03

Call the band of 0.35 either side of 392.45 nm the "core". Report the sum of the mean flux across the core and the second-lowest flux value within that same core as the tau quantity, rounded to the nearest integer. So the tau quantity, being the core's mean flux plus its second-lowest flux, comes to 63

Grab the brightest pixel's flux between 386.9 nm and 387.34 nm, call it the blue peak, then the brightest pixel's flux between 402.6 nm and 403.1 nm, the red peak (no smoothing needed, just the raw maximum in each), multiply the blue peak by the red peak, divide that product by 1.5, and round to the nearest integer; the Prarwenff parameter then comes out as 2608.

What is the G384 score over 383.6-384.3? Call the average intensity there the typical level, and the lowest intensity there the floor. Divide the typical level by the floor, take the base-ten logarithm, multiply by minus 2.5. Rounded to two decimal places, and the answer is -0.11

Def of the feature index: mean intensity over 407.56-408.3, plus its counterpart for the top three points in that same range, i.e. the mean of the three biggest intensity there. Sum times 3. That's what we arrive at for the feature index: 242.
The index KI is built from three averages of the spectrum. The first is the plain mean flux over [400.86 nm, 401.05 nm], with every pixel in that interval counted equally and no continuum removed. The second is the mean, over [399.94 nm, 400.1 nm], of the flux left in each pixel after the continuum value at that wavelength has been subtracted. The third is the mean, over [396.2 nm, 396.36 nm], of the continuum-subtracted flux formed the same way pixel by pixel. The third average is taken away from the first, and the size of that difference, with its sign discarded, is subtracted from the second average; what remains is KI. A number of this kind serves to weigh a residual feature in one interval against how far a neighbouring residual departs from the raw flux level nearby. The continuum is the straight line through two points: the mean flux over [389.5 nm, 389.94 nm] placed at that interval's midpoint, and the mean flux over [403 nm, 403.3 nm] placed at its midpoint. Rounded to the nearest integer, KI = -27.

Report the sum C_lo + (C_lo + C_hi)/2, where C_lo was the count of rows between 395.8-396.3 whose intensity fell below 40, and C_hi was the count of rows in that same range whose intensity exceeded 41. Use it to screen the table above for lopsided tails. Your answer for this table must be 5.5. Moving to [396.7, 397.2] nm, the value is 2.5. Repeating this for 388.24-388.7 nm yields 2.5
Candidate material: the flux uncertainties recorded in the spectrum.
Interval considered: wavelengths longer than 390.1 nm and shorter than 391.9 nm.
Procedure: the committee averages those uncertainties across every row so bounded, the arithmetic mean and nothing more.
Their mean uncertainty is 3.82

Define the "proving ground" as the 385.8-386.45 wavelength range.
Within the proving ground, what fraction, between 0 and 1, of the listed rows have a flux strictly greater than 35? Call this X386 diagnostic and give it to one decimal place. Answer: 1.0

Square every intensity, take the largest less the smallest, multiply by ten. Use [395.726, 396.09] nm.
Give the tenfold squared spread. 5550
